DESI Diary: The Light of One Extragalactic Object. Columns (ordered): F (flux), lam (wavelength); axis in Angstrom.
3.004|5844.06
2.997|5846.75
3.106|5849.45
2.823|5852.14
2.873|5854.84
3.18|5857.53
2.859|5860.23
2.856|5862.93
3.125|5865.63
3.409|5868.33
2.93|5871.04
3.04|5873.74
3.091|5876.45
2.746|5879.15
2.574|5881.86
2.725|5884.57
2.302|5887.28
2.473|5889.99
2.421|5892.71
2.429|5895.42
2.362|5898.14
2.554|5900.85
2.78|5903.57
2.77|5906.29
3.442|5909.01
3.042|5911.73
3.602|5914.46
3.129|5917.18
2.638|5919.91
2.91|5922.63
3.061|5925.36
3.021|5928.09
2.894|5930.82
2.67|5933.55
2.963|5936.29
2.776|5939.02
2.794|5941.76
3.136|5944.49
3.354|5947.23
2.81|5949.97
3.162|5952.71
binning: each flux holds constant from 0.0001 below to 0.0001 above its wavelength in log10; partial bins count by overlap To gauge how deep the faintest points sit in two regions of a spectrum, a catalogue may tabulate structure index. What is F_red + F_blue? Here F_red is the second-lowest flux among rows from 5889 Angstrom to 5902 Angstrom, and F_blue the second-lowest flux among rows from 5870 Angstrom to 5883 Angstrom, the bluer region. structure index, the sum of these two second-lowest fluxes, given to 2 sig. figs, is 5.2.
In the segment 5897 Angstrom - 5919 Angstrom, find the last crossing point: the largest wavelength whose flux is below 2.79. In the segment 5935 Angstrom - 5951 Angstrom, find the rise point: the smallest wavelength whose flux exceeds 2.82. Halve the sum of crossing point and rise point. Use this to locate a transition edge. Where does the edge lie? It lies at 5921.3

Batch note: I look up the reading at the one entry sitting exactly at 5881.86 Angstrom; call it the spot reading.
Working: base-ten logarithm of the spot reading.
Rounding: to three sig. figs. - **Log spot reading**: 0.411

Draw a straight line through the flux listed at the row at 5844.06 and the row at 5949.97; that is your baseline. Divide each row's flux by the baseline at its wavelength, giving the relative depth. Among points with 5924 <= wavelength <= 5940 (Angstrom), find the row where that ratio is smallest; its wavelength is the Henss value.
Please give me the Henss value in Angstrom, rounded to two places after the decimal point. 5933.55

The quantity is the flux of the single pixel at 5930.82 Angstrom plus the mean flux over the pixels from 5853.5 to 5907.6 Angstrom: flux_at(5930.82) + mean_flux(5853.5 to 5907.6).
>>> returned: 5.67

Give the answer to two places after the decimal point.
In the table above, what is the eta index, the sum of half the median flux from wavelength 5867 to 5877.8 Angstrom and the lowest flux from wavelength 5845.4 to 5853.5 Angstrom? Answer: 4.36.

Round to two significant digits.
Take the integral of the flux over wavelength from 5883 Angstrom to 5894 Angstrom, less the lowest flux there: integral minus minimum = 25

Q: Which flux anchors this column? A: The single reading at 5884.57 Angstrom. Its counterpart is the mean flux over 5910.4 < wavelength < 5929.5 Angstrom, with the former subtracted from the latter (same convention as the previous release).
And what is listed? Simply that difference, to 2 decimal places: 0.33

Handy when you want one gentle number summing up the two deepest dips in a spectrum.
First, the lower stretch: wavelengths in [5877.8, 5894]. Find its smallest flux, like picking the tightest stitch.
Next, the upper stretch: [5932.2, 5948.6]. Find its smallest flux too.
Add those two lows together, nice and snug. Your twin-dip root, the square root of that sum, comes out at 2.23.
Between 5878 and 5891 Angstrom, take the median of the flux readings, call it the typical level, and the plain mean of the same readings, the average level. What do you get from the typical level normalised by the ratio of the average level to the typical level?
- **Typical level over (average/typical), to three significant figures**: 2.58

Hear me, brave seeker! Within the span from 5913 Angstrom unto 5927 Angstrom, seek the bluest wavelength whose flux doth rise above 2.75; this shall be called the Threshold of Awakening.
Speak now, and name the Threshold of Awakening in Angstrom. 5914.46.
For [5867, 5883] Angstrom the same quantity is 5868.33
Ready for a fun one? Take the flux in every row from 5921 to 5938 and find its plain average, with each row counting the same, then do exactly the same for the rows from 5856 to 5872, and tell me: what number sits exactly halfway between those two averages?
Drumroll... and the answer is 2.99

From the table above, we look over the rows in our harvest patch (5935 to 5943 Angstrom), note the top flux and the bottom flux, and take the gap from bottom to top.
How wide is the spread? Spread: 0.19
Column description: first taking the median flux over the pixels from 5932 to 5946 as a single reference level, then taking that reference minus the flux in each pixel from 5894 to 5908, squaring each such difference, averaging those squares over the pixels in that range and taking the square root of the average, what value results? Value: 0.275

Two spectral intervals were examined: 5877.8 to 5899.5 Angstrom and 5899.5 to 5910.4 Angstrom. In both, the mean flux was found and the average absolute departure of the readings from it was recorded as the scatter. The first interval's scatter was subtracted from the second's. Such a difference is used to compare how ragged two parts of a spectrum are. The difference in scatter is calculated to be 0.14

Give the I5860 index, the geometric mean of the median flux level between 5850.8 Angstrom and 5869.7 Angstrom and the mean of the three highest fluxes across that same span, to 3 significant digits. 3.05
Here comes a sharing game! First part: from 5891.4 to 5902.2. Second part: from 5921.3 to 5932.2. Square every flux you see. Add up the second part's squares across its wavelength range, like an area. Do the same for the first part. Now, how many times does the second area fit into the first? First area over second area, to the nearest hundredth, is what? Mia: 0.67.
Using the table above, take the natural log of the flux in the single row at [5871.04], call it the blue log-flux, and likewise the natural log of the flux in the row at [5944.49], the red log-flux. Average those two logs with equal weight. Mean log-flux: 1.11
